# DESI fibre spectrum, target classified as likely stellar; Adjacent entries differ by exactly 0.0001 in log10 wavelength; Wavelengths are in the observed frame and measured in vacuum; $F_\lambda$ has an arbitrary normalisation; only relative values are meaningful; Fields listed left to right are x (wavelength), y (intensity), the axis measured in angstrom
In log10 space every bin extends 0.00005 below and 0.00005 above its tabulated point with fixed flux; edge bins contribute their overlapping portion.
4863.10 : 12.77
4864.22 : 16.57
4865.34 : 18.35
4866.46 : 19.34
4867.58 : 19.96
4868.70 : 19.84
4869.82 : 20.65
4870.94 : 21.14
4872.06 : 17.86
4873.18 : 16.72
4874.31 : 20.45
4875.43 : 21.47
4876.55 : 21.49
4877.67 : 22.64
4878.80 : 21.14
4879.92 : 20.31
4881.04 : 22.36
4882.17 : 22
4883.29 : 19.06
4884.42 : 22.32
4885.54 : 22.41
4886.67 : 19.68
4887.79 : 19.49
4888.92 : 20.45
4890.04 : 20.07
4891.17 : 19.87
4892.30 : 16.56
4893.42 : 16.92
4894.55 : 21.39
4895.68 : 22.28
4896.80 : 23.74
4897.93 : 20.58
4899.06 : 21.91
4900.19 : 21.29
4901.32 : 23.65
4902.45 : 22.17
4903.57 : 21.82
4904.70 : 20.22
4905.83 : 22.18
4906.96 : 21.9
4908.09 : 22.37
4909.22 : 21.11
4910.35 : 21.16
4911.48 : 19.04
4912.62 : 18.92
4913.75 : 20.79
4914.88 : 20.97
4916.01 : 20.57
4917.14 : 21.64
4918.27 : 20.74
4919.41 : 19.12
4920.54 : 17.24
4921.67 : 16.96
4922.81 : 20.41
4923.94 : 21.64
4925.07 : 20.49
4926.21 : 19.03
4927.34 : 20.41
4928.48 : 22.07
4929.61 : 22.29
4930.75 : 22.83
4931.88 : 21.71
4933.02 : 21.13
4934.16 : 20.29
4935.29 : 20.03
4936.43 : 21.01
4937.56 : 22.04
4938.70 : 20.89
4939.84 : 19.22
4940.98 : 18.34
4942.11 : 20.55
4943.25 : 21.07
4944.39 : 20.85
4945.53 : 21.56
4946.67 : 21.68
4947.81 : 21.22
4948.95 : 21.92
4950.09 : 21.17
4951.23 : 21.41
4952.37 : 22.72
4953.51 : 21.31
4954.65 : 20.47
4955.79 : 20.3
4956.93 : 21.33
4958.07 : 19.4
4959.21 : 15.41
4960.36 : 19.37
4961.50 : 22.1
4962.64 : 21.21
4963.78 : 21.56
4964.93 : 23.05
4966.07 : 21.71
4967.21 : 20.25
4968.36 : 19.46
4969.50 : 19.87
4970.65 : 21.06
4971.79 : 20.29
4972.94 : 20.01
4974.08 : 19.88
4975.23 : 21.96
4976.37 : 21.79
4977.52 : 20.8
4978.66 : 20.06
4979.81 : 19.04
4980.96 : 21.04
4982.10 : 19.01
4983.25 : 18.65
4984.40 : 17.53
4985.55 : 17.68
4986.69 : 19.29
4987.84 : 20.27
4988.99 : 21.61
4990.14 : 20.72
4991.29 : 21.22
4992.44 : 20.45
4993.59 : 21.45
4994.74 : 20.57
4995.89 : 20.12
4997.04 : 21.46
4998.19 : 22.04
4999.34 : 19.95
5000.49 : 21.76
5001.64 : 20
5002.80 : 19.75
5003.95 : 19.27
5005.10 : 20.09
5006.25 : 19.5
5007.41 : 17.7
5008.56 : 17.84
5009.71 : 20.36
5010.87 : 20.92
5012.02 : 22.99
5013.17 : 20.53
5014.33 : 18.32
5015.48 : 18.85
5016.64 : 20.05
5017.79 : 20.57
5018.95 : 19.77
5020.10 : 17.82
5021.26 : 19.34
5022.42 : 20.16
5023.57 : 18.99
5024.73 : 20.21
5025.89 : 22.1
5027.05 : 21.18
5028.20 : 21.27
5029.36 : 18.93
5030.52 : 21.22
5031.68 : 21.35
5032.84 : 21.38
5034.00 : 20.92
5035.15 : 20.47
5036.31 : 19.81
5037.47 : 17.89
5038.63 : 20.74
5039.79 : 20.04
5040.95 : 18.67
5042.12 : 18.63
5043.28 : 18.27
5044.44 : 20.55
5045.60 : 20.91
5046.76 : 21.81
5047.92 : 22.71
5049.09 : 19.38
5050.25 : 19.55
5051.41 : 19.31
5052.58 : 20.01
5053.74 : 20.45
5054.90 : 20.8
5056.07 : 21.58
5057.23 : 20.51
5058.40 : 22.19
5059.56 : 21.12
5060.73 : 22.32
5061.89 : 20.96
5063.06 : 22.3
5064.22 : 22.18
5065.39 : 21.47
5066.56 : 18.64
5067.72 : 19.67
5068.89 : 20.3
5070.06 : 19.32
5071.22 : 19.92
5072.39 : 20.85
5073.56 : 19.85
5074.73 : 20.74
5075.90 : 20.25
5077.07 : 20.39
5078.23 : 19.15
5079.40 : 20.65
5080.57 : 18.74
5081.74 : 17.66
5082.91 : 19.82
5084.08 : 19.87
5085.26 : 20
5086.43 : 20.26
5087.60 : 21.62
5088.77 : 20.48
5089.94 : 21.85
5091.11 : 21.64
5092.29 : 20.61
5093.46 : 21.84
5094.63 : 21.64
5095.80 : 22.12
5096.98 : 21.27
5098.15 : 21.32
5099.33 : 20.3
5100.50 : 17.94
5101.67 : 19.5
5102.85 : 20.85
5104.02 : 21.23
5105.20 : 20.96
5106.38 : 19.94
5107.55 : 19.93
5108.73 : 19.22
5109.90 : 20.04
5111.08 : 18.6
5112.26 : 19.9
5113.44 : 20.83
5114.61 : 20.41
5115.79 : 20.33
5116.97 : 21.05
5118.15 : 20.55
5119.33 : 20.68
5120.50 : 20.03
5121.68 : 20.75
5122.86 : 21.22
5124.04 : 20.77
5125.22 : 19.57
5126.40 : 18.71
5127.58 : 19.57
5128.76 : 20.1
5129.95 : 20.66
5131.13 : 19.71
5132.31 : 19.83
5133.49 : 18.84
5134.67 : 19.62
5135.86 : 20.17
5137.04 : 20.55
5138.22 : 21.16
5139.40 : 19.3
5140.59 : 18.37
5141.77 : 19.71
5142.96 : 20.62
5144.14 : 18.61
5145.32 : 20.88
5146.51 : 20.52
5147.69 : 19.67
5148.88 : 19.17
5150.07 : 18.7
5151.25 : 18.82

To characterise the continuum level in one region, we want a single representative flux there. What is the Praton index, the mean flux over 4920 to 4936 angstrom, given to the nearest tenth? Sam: 20.5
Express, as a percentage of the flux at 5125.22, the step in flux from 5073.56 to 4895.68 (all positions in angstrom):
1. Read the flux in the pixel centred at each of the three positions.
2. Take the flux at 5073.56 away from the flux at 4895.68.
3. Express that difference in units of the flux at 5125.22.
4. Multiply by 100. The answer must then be 12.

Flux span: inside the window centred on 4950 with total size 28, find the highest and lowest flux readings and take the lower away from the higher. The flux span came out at 7.3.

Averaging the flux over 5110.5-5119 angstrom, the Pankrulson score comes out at 20.24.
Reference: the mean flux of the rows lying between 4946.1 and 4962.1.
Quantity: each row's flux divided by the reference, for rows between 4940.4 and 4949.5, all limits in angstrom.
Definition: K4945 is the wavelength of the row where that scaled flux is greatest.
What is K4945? 4948.95 angstrom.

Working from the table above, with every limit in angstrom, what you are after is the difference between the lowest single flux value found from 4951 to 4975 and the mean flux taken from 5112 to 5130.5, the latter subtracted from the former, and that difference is -5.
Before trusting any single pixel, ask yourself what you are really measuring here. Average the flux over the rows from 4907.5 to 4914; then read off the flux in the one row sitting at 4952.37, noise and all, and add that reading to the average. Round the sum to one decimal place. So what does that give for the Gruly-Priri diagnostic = 43.3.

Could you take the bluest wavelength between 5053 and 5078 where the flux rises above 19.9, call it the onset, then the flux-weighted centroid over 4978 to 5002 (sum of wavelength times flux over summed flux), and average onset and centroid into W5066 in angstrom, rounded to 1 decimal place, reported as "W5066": 5022.1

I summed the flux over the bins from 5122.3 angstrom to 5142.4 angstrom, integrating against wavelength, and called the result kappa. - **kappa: 399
